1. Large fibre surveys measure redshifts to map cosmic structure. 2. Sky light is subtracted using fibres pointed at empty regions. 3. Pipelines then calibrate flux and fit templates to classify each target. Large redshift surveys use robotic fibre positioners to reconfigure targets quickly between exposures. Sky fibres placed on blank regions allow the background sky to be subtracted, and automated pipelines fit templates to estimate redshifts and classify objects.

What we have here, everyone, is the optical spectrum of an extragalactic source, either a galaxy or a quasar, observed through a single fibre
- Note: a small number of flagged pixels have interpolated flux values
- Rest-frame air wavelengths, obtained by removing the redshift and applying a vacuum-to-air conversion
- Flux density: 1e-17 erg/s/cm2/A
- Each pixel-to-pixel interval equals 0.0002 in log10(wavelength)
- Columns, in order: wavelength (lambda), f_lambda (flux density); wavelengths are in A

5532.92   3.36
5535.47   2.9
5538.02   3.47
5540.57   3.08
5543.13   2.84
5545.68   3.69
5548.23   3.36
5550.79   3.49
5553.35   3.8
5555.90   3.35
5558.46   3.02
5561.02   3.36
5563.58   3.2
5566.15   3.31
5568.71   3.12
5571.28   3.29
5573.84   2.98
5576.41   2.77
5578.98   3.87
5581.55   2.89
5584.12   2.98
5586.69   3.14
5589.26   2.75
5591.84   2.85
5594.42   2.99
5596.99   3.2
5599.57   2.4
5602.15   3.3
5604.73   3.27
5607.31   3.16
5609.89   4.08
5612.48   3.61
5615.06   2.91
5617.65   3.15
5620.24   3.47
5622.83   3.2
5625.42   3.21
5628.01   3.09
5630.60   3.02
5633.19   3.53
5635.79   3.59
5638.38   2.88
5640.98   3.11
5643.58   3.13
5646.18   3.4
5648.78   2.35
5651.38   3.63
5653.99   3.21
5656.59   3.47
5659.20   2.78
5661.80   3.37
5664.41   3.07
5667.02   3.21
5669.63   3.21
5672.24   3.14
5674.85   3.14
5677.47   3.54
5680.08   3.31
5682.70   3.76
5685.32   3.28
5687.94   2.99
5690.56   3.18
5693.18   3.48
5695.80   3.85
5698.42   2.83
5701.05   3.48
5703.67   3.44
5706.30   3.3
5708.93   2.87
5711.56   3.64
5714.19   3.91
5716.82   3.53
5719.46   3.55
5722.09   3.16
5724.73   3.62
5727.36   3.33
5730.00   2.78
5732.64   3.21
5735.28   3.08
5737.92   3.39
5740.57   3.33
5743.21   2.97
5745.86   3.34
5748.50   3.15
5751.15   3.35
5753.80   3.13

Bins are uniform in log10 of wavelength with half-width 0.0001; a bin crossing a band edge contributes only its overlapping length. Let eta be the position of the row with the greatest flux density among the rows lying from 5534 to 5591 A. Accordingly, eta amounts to 5578.98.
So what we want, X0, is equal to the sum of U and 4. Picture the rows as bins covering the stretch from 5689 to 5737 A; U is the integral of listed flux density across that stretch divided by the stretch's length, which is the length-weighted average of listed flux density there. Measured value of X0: 7.35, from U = 3.35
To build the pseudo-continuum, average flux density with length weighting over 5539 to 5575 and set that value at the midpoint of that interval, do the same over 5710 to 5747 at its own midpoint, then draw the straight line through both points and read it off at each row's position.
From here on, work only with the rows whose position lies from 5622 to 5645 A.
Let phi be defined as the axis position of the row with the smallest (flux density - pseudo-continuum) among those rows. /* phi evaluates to 5638.38 A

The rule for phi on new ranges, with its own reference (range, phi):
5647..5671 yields 5648.78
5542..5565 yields 5543.13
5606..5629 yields 5615.06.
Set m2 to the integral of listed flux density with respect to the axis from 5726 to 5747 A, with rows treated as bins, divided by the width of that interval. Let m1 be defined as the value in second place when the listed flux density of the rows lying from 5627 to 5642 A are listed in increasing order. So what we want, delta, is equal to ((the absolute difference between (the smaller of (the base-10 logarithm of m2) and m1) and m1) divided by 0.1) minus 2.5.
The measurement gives 22.7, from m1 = 3.02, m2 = 3.18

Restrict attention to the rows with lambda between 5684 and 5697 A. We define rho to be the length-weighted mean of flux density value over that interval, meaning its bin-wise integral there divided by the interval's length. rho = 3.35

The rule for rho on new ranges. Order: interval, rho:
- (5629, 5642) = 3.23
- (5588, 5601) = 2.84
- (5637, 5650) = 2.98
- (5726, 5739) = 3.16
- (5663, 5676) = 3.16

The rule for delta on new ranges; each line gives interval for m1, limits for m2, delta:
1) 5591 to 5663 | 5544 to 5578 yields 16.3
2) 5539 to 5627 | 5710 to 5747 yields 19.8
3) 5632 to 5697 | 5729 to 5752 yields 20.3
